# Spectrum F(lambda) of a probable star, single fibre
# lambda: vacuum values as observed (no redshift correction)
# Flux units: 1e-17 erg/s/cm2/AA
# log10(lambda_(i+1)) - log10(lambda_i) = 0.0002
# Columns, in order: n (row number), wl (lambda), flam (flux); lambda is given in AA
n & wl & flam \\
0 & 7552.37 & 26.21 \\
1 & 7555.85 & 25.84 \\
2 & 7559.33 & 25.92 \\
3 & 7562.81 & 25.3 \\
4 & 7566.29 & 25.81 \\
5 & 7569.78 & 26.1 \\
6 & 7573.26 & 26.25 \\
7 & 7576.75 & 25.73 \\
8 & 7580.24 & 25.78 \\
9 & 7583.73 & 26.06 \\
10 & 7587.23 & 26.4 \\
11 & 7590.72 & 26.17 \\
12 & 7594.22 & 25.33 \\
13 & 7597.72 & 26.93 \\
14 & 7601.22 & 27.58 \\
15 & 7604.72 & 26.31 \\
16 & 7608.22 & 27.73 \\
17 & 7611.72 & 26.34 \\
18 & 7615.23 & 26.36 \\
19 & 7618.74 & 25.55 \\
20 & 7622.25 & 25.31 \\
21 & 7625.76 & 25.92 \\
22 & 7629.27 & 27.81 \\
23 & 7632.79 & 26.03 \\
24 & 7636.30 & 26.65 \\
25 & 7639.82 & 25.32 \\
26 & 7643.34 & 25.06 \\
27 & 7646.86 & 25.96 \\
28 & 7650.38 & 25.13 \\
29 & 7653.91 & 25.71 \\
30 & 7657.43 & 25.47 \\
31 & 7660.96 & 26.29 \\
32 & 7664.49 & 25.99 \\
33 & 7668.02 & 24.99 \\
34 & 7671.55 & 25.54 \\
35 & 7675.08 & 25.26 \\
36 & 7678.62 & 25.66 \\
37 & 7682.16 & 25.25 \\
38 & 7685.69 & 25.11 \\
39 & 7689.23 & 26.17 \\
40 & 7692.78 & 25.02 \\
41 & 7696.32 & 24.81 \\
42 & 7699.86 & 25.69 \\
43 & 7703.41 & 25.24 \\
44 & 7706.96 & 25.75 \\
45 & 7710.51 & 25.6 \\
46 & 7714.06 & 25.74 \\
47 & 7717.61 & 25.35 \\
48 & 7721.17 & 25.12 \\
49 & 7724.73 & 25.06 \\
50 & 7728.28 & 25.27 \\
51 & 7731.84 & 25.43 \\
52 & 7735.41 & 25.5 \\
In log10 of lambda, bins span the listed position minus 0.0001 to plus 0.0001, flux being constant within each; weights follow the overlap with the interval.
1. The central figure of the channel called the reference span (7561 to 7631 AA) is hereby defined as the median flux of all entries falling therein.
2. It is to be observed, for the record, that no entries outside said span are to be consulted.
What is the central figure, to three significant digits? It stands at 26.1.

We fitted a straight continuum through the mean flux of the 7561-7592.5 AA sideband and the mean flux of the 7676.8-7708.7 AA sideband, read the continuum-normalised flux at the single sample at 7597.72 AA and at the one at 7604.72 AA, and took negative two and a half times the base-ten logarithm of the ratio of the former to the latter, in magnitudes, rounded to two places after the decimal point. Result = -0.02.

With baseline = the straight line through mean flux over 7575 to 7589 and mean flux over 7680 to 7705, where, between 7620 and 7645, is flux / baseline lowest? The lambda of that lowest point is 7643.34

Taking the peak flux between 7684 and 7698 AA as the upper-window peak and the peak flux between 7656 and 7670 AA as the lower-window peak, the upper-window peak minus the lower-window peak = -0.12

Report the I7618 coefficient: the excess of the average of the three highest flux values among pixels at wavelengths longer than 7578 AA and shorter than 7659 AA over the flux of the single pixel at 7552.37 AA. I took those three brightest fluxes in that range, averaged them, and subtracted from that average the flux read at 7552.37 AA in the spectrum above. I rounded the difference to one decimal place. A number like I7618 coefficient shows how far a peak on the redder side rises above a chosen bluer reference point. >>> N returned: 1.5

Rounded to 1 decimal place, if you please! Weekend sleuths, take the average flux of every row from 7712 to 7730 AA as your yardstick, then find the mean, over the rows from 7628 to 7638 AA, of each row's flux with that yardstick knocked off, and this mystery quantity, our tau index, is 1.5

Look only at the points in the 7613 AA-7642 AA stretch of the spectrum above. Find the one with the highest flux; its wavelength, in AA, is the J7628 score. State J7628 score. 7629.27 AA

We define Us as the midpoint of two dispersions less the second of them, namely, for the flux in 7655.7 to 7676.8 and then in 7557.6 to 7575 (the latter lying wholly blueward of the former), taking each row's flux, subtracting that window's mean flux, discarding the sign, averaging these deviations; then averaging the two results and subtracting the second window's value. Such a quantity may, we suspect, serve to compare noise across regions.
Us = 0.05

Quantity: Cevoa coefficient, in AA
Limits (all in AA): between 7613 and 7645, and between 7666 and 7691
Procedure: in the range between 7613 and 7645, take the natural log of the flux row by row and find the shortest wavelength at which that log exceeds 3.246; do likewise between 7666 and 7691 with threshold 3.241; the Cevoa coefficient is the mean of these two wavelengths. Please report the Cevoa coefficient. 7646.9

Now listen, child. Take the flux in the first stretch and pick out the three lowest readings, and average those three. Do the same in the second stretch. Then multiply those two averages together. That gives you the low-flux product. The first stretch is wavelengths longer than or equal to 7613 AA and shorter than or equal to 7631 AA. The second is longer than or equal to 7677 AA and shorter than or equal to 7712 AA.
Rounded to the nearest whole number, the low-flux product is 639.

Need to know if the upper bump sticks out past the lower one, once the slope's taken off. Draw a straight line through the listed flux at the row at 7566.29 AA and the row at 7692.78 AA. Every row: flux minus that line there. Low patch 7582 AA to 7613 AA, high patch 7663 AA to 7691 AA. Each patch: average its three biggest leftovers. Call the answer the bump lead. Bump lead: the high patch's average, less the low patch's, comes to -1.0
